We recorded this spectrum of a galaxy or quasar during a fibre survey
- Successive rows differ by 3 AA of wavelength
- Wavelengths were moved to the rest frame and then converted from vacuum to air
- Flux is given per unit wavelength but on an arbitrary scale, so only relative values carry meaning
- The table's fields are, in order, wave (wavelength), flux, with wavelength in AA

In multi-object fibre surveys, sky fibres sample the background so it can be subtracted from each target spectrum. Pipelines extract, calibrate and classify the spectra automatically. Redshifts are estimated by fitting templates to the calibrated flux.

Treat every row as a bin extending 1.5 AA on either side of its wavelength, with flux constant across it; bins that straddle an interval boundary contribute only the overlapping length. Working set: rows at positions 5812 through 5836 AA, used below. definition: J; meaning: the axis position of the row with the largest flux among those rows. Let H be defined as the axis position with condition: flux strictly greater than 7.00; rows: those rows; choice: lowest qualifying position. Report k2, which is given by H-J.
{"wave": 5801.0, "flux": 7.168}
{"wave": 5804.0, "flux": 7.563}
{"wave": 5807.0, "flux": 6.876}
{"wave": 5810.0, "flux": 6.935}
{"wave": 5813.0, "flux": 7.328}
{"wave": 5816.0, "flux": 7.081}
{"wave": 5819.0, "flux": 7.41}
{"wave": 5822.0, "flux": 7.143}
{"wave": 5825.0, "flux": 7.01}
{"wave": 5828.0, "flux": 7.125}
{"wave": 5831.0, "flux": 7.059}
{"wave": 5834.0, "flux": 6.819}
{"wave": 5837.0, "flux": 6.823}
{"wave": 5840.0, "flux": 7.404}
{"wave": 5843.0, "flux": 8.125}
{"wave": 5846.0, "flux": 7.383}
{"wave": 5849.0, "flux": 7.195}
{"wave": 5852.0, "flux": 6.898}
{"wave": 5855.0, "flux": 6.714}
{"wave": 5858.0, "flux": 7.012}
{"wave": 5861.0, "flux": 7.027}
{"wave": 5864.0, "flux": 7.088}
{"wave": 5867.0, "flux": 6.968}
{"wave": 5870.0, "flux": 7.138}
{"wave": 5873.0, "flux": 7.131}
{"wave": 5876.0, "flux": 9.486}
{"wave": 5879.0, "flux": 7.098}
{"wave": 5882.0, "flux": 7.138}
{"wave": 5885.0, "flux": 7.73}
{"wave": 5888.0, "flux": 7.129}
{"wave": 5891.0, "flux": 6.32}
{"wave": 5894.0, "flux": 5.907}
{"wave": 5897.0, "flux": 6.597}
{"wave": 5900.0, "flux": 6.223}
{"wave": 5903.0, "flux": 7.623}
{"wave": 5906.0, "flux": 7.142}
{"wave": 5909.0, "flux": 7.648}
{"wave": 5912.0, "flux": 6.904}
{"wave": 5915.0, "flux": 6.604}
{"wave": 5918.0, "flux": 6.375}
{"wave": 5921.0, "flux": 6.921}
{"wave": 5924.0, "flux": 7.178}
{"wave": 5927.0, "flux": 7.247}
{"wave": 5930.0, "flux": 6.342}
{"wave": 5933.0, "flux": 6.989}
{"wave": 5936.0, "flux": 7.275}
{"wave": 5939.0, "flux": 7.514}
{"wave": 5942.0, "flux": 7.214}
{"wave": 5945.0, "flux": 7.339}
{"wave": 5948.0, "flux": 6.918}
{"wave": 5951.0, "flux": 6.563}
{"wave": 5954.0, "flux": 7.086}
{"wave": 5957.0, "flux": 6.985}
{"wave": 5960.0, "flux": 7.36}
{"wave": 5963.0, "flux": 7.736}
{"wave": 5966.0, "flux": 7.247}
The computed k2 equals -6 AA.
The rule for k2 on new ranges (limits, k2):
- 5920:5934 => -3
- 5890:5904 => 0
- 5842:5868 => 0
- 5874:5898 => 0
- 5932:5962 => -3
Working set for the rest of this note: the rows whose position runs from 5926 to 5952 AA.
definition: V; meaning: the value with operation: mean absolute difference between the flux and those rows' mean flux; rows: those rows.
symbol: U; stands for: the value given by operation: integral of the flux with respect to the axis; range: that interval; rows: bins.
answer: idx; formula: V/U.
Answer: 0.0017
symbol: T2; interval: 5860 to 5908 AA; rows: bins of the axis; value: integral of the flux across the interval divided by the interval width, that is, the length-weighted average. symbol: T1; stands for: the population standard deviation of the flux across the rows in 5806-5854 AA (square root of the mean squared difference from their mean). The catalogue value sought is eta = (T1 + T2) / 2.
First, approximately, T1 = 0.32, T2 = 7.12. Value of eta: 3.72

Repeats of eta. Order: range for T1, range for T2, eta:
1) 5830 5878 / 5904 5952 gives 3.84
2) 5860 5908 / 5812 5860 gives 3.96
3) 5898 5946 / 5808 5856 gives 3.79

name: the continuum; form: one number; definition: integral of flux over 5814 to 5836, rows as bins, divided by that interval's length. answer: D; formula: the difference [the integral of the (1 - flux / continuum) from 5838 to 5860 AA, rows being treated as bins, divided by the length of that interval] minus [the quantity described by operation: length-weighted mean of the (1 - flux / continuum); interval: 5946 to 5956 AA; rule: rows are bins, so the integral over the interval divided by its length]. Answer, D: -0.05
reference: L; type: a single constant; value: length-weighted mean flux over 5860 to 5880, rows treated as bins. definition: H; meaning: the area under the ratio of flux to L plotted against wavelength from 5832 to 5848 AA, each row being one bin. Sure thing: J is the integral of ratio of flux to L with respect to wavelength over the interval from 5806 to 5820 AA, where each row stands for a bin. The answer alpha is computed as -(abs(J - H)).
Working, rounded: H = 15.7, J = 13.41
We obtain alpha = -2.3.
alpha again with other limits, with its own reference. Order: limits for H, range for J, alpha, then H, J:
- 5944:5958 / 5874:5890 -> -3.4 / 13.1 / 16.47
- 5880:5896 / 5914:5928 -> -1.8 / 14.7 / 12.91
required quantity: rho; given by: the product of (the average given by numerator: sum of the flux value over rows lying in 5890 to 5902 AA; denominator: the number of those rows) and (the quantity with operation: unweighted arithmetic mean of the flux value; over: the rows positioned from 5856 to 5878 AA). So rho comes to 46.4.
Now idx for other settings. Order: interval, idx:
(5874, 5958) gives 0.0007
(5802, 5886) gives 0.0005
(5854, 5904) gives 0.0013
